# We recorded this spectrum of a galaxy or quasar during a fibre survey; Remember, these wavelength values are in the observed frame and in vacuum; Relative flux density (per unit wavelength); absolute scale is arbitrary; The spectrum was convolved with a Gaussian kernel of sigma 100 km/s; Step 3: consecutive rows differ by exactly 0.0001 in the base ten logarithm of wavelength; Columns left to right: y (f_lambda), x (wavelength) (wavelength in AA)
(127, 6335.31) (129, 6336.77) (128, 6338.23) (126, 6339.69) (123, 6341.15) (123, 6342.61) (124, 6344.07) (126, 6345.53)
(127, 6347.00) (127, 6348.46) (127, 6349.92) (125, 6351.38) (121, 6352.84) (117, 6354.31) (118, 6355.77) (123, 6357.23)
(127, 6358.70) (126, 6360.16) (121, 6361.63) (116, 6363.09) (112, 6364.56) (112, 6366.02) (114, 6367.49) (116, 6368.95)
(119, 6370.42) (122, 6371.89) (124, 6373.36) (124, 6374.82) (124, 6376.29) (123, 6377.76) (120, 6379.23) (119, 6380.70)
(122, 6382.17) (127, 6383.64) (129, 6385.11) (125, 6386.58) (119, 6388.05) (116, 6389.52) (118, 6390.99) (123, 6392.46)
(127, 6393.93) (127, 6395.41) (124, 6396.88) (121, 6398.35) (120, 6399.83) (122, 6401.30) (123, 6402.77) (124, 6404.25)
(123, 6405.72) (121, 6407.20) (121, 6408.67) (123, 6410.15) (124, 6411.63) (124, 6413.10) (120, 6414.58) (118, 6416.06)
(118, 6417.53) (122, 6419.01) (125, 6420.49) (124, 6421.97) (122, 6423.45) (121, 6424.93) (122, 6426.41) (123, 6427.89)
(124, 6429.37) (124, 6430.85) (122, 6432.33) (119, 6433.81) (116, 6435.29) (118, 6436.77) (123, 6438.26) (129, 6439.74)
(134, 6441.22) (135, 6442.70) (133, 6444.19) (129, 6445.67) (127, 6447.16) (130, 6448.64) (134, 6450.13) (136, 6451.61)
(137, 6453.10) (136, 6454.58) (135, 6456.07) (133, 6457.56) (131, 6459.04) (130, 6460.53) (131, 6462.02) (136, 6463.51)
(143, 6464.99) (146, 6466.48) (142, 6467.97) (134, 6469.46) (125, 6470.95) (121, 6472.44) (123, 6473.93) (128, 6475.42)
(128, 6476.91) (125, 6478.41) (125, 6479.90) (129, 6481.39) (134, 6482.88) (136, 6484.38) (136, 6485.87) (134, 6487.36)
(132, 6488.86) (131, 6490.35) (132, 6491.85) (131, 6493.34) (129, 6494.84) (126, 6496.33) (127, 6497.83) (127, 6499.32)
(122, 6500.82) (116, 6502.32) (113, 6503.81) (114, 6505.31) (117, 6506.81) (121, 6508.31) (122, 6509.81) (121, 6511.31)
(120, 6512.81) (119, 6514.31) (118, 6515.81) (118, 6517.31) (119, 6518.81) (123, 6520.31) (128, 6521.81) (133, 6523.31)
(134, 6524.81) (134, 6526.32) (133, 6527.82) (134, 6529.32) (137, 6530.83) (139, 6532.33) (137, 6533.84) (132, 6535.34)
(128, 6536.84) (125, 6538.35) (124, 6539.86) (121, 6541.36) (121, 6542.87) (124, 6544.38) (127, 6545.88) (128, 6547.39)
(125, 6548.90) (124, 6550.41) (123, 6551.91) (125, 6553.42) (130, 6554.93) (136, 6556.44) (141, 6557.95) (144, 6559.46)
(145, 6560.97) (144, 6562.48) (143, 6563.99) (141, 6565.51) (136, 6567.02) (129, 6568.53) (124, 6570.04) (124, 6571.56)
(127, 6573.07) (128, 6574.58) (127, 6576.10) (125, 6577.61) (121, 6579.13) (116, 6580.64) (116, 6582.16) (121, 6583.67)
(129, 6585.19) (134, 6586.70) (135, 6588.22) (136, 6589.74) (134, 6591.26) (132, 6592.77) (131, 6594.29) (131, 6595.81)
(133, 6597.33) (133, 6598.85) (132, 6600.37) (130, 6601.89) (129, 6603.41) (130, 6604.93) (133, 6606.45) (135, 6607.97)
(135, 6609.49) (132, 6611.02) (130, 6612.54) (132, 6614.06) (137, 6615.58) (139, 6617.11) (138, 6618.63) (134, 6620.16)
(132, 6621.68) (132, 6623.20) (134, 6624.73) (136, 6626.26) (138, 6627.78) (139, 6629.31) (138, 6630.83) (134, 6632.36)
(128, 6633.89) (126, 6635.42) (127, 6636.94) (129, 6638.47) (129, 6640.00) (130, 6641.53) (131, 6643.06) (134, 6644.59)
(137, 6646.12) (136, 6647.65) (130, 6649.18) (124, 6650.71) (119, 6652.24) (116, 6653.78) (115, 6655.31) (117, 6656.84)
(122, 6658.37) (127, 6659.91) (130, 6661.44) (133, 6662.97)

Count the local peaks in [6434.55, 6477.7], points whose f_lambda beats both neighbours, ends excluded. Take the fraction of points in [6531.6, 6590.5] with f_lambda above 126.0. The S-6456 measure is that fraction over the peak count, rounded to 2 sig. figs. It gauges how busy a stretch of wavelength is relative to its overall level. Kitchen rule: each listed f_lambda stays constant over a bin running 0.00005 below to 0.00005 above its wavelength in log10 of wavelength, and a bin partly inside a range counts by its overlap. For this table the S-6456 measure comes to 0.20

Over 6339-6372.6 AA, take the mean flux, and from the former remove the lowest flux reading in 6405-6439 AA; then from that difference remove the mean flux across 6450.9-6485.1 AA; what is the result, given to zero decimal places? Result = -127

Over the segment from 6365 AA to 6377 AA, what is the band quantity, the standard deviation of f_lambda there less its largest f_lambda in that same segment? -119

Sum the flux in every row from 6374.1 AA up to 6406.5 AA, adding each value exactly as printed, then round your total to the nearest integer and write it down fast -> 2700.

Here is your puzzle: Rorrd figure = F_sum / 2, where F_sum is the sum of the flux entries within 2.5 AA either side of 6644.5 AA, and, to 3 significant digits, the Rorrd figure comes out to 201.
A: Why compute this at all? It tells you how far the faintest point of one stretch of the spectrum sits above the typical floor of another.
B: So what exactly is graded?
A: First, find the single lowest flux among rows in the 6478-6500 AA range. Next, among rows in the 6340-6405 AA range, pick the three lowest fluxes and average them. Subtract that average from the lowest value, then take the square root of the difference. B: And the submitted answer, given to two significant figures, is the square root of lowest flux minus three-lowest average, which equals 3.5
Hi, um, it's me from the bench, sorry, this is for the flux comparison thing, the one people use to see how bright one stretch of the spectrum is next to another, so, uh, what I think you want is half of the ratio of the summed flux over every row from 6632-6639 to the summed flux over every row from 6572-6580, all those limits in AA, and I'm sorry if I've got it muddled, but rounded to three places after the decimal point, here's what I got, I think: 0.513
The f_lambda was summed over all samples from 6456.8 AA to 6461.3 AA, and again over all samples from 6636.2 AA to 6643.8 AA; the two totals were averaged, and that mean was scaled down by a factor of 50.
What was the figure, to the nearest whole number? 10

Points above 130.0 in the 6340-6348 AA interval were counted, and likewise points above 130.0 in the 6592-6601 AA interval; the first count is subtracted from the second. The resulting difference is 6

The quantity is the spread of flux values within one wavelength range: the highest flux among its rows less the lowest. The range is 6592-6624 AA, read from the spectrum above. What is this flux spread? 10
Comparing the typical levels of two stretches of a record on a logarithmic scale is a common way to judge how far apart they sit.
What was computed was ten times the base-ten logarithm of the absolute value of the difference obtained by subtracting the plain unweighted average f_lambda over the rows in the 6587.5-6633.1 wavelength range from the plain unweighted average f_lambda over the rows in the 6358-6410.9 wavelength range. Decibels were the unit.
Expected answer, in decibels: 10.9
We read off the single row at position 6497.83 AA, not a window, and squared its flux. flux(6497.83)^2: 16129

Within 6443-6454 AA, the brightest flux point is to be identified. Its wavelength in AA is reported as 6453.10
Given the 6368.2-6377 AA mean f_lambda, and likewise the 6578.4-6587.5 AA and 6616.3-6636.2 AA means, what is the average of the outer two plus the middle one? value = 251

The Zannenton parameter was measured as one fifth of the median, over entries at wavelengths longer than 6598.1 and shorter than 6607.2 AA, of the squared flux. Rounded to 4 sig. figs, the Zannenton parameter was 3432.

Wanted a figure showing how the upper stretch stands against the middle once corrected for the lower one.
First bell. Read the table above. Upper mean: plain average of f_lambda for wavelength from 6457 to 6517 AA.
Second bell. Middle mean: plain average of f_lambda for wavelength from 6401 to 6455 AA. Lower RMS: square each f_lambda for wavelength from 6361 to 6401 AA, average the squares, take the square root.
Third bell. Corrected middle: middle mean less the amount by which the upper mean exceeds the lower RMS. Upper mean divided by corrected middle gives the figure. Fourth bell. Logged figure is 1.08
